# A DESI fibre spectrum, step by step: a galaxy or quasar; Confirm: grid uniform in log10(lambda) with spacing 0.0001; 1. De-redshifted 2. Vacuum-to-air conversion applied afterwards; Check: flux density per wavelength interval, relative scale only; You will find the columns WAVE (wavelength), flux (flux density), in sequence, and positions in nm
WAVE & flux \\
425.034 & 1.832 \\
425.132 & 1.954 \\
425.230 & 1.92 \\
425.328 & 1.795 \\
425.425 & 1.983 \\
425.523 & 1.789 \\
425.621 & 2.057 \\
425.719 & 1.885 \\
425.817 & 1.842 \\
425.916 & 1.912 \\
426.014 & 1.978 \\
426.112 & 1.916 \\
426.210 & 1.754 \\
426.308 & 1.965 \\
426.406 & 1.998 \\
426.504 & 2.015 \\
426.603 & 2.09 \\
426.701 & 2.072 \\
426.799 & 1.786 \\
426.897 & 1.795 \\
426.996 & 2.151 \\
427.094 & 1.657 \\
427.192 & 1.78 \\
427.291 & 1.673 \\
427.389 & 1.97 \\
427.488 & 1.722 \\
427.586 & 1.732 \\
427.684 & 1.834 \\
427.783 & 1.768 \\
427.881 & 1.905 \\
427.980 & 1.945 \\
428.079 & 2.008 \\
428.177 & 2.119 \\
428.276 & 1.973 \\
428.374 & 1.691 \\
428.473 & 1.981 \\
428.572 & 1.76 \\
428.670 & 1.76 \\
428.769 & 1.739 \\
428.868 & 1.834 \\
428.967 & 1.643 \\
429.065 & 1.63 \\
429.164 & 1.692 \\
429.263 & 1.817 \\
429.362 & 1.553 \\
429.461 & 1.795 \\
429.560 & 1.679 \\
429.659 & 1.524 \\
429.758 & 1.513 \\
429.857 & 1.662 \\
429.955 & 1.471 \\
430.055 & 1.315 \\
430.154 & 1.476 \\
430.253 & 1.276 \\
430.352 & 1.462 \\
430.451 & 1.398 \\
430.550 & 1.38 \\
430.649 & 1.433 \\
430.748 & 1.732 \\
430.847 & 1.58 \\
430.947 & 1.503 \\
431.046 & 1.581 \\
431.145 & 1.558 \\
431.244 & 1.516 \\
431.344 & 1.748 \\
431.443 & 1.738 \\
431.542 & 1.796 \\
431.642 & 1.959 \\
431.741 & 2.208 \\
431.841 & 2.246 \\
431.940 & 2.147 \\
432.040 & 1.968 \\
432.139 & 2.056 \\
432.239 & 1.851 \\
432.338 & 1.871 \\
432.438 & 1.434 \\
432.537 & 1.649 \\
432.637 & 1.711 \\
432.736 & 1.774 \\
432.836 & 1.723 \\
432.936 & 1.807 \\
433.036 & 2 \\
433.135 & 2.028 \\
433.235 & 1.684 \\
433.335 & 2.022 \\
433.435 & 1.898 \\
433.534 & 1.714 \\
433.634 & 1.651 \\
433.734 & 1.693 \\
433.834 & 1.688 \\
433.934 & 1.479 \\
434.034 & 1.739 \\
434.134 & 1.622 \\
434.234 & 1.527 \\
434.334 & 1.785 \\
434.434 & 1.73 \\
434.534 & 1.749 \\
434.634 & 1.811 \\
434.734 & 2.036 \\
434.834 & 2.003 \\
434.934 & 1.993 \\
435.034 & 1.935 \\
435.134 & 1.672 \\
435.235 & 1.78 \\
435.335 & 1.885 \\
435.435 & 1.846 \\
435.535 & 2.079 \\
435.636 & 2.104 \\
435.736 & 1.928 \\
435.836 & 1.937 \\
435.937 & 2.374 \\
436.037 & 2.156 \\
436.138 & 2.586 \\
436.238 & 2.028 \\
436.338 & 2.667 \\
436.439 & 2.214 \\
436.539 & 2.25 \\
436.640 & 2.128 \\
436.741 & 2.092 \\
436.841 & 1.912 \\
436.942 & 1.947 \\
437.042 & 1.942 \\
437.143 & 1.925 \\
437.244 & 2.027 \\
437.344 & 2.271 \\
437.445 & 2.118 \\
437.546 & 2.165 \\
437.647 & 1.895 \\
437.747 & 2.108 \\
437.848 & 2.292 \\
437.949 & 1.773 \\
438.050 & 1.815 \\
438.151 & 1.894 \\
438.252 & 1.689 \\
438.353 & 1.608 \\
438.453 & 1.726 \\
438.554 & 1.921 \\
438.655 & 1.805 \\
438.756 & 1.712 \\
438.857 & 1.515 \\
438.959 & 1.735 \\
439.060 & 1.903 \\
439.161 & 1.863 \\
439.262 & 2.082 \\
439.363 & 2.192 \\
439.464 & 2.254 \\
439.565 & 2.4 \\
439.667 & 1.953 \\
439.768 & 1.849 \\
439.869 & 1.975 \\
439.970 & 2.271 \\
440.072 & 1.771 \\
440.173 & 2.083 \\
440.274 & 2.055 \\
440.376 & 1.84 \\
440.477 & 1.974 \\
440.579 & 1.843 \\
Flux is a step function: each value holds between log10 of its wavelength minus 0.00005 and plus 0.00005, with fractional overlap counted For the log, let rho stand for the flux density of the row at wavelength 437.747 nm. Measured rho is 2.108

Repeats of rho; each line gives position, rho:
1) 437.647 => 1.895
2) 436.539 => 2.25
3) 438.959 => 1.735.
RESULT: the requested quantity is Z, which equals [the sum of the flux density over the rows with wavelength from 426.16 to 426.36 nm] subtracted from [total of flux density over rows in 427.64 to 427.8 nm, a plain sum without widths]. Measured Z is -0.12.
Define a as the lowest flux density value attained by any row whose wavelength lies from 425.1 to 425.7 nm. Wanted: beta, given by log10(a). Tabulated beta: 0.25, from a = 1.789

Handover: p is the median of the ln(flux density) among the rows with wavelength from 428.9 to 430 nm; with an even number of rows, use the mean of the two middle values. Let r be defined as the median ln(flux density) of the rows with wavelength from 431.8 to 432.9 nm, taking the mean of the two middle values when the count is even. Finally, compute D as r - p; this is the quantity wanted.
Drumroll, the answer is 0.12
